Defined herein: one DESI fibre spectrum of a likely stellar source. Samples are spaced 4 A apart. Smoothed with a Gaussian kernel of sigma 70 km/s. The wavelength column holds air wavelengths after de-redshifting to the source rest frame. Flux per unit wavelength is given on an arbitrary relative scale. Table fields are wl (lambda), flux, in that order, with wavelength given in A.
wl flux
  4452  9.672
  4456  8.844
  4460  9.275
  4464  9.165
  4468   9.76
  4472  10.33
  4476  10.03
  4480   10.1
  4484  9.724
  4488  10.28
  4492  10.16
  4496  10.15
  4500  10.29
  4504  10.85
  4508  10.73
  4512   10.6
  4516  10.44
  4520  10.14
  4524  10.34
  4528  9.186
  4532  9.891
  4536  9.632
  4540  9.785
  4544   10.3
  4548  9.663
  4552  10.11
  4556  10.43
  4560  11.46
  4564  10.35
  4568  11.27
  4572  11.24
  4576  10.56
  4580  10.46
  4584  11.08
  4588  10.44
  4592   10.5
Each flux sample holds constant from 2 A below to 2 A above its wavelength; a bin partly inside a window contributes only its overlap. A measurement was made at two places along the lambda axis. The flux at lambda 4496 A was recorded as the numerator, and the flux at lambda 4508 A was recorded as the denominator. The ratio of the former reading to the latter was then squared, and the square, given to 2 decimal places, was 0.89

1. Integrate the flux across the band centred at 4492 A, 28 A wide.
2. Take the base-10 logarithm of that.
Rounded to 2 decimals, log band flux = 2.46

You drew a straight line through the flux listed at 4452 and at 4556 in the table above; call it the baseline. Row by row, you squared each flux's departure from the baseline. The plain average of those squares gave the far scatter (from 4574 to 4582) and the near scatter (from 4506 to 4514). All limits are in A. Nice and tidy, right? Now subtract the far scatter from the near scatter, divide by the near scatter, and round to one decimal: 1.0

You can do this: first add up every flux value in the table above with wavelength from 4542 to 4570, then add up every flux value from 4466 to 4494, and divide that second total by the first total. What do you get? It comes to 0.96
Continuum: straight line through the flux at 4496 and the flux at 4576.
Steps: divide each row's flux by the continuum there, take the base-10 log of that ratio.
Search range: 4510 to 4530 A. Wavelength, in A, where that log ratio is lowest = 4528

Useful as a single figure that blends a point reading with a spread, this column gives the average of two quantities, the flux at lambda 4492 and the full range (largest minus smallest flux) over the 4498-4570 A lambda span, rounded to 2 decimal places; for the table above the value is 6.22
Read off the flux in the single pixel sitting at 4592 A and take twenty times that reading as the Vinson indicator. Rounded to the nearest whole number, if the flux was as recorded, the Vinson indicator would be 210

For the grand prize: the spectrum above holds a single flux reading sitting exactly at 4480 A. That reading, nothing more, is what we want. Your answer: 10.1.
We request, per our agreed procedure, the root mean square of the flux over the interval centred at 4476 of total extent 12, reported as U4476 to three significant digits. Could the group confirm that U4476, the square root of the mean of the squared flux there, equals 10.2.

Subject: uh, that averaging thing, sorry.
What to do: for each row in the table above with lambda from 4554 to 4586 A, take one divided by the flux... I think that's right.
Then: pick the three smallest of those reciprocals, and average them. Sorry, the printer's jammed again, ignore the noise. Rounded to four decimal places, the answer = 0.0883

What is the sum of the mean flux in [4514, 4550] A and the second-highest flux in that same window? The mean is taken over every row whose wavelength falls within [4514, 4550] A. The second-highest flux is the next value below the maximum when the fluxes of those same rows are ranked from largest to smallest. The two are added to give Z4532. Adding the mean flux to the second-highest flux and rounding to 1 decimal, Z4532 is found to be 20.3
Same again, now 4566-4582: 22.1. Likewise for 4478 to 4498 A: 20.2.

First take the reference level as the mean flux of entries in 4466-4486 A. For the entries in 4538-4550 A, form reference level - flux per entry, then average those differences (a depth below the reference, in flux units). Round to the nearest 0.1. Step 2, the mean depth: 0.1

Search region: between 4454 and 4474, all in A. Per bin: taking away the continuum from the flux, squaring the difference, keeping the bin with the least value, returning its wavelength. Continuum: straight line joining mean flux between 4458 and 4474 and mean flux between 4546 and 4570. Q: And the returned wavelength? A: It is 4468 A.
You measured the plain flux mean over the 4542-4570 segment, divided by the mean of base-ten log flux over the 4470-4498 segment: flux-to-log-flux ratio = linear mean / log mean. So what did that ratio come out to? 10.5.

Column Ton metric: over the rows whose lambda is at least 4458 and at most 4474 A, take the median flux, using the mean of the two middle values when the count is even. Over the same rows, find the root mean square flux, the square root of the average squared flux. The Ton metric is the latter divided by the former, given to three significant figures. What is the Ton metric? 1.01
